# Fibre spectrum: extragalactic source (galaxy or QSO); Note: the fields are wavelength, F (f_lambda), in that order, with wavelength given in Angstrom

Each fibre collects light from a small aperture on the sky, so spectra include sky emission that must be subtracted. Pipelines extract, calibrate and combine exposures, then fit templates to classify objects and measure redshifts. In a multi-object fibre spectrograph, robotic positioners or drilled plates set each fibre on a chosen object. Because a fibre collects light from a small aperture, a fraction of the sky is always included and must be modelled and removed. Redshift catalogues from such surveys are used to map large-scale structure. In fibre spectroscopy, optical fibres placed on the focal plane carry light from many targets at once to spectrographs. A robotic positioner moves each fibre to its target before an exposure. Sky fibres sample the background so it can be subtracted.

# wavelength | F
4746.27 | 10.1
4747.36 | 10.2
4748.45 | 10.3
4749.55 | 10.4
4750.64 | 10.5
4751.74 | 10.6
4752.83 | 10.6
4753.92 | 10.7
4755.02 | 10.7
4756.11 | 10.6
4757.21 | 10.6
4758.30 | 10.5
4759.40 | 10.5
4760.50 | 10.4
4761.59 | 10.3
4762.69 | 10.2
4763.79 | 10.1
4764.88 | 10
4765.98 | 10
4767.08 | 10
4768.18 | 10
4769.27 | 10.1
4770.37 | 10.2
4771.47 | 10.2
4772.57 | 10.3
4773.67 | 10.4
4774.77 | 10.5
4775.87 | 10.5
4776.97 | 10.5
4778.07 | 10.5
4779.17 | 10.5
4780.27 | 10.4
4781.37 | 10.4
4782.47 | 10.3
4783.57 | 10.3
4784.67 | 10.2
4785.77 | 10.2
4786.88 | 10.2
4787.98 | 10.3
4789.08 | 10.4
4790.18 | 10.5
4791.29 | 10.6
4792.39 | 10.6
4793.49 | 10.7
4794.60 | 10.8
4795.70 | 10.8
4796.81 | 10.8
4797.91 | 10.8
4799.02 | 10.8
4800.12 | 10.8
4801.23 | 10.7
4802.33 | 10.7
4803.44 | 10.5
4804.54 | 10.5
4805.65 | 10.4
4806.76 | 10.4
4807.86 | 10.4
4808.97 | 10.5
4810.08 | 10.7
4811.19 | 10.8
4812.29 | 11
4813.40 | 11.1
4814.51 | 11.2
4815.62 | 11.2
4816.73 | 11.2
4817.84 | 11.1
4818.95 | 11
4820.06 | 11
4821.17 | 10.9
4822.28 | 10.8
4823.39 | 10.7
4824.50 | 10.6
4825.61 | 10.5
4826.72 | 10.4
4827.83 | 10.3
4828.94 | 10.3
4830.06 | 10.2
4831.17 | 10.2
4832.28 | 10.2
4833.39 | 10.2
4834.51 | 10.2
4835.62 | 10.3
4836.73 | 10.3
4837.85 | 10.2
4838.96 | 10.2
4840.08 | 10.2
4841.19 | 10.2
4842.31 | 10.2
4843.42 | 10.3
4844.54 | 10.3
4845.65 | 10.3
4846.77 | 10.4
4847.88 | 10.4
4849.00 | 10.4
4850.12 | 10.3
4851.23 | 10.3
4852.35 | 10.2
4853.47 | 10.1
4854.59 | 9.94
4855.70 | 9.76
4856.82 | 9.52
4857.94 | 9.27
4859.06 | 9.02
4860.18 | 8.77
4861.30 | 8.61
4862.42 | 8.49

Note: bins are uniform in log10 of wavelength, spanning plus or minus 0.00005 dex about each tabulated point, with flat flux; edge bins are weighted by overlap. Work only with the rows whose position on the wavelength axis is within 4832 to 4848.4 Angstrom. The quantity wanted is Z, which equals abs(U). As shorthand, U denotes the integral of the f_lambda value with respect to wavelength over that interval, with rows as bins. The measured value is 168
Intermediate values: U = 168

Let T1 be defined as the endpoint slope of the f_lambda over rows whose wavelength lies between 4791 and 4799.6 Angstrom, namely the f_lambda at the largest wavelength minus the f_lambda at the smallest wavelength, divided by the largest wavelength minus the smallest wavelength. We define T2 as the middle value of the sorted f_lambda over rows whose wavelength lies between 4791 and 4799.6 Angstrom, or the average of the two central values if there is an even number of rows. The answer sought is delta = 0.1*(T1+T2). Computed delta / 1.08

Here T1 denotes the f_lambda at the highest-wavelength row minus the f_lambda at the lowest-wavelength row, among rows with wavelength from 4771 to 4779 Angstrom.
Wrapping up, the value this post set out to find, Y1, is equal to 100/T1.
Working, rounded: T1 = 0.30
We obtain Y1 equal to 333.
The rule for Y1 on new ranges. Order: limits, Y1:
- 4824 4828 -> -333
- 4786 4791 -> 333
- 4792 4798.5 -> 500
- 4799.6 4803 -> -1000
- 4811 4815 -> 250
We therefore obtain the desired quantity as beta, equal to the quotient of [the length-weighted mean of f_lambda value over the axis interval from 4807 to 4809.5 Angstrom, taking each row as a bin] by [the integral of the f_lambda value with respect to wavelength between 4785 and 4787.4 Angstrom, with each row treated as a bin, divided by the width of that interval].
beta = 1.03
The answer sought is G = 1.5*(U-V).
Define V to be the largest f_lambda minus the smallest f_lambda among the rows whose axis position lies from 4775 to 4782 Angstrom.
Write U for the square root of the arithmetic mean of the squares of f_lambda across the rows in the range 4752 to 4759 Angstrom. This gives 15.8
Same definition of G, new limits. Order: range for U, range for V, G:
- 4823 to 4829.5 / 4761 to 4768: 15.3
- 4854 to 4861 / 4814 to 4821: 13.8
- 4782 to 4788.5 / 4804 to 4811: 14.9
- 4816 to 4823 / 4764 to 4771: 16.2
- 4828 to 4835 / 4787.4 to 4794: 14.7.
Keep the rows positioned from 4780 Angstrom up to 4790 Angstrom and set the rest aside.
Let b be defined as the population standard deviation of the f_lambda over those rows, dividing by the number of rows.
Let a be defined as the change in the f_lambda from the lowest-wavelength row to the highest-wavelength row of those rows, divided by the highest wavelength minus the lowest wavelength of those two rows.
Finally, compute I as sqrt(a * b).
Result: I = 0.00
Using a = 0.00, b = 0.082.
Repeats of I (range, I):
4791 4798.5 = 0.05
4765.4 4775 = 0.10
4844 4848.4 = 0.04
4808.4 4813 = 0.16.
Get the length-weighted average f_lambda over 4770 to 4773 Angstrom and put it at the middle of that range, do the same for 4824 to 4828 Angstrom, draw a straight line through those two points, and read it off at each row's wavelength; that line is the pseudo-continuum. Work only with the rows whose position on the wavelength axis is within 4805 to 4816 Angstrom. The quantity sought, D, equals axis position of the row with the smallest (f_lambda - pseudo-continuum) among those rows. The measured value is 4807.86 Angstrom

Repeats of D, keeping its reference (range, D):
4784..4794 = 4786.88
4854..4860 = 4859.06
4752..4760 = 4759.40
